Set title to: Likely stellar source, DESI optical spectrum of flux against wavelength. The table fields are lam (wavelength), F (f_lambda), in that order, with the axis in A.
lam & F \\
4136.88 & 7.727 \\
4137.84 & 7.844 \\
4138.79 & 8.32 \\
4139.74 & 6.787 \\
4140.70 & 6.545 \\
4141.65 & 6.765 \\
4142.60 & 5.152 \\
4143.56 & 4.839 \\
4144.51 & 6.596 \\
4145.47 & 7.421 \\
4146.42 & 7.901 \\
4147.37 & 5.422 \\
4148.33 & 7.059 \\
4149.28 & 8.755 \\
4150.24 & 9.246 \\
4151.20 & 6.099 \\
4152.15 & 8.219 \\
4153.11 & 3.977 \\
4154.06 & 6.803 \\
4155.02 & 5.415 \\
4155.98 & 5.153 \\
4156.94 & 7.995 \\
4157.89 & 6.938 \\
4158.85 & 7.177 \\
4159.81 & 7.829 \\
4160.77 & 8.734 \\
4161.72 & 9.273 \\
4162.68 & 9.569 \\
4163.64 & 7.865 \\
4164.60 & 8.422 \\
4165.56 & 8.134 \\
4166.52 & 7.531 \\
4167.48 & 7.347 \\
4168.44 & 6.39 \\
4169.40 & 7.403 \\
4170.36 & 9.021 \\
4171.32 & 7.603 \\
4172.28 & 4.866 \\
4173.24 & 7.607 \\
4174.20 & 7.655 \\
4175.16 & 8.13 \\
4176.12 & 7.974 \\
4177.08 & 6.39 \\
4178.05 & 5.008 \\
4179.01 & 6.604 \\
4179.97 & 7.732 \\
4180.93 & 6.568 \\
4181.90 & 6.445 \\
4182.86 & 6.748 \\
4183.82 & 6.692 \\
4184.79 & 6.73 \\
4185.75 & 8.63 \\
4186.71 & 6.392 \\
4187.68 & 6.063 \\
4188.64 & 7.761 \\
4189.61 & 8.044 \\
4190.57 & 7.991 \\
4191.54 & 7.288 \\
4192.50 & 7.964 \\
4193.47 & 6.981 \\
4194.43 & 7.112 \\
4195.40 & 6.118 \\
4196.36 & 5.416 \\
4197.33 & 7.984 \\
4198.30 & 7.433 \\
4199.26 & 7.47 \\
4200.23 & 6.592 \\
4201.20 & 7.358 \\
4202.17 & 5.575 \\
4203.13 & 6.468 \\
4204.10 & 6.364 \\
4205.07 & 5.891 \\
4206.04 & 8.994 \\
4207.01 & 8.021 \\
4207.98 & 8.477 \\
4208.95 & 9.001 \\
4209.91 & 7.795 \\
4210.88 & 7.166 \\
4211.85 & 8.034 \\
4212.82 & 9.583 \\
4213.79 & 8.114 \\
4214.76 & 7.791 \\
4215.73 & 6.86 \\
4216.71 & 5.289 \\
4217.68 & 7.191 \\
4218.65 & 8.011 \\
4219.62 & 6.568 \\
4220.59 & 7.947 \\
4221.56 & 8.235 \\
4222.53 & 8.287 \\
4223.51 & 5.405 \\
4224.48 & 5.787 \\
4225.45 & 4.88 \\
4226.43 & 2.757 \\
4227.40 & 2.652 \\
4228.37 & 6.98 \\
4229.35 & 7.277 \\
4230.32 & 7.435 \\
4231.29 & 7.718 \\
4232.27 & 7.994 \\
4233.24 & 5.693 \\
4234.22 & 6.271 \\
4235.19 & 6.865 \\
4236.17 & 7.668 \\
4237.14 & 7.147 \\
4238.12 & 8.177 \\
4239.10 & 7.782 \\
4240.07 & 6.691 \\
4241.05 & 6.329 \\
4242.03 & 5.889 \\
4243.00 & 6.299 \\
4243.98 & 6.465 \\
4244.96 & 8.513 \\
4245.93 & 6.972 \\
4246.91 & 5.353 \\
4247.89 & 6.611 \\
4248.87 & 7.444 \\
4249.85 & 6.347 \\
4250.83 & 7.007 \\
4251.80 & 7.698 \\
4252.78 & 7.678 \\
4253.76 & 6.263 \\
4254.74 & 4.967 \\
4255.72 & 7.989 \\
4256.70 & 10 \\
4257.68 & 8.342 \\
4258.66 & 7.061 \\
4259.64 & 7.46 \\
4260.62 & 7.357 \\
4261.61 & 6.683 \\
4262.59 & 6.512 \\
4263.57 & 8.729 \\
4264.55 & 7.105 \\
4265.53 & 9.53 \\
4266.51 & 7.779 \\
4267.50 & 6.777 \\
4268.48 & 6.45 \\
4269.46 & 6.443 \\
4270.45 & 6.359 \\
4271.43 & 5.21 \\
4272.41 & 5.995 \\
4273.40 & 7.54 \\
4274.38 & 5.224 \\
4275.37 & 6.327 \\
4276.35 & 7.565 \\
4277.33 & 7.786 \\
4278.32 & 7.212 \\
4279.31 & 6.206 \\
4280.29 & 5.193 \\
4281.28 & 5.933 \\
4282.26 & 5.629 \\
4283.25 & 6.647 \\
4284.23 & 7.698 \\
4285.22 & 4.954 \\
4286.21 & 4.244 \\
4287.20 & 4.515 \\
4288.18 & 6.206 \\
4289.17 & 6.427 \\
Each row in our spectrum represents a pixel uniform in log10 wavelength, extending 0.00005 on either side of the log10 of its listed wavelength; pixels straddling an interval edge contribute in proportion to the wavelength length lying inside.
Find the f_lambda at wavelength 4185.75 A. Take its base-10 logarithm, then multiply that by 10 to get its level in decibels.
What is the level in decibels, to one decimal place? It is 9.4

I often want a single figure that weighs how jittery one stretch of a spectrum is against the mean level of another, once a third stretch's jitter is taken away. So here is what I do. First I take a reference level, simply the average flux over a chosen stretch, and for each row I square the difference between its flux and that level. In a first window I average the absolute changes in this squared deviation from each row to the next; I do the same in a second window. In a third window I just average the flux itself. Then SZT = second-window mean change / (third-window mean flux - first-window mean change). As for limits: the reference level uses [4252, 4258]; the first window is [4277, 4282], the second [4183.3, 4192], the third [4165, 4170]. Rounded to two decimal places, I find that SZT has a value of 0.10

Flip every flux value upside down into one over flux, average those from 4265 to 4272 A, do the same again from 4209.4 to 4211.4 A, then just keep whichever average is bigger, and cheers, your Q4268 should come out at 0.149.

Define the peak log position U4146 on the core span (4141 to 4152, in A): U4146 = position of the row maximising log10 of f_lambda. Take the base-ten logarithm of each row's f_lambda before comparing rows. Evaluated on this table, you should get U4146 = 4150.24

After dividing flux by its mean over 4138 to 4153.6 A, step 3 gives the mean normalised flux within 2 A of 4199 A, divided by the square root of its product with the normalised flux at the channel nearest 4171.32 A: 0.98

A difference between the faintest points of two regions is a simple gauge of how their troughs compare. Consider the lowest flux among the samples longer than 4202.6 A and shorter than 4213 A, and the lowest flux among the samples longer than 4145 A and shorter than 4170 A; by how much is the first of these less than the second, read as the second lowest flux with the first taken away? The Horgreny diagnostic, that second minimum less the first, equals -1.9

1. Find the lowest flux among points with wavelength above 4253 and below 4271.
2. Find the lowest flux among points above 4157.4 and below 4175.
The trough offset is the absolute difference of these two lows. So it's 0.10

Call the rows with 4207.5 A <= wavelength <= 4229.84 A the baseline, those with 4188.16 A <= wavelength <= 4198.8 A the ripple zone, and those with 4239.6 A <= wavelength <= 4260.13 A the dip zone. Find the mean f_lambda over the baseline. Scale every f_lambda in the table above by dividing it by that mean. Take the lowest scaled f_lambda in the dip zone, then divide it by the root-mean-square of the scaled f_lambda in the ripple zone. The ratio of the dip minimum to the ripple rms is 0.68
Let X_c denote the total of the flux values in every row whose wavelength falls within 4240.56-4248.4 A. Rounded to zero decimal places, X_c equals 52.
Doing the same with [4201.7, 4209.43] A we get 59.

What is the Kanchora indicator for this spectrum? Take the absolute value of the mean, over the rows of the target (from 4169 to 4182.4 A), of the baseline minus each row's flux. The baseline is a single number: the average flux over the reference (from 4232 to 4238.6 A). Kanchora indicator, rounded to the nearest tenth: 0.0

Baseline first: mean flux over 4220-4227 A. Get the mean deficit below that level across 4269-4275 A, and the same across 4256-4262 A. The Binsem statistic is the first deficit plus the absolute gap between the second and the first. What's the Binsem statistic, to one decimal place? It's 1.7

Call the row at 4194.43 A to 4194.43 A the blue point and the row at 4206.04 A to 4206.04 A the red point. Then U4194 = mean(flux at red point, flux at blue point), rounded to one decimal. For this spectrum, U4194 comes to 8.1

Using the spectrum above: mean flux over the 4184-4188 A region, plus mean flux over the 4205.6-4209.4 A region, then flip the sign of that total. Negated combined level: -15.6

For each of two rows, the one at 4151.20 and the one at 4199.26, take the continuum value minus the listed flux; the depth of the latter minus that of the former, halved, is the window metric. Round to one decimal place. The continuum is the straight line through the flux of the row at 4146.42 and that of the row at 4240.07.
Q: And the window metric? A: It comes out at -1.0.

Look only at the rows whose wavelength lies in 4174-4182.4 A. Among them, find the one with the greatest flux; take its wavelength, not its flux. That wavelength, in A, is 4175.16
